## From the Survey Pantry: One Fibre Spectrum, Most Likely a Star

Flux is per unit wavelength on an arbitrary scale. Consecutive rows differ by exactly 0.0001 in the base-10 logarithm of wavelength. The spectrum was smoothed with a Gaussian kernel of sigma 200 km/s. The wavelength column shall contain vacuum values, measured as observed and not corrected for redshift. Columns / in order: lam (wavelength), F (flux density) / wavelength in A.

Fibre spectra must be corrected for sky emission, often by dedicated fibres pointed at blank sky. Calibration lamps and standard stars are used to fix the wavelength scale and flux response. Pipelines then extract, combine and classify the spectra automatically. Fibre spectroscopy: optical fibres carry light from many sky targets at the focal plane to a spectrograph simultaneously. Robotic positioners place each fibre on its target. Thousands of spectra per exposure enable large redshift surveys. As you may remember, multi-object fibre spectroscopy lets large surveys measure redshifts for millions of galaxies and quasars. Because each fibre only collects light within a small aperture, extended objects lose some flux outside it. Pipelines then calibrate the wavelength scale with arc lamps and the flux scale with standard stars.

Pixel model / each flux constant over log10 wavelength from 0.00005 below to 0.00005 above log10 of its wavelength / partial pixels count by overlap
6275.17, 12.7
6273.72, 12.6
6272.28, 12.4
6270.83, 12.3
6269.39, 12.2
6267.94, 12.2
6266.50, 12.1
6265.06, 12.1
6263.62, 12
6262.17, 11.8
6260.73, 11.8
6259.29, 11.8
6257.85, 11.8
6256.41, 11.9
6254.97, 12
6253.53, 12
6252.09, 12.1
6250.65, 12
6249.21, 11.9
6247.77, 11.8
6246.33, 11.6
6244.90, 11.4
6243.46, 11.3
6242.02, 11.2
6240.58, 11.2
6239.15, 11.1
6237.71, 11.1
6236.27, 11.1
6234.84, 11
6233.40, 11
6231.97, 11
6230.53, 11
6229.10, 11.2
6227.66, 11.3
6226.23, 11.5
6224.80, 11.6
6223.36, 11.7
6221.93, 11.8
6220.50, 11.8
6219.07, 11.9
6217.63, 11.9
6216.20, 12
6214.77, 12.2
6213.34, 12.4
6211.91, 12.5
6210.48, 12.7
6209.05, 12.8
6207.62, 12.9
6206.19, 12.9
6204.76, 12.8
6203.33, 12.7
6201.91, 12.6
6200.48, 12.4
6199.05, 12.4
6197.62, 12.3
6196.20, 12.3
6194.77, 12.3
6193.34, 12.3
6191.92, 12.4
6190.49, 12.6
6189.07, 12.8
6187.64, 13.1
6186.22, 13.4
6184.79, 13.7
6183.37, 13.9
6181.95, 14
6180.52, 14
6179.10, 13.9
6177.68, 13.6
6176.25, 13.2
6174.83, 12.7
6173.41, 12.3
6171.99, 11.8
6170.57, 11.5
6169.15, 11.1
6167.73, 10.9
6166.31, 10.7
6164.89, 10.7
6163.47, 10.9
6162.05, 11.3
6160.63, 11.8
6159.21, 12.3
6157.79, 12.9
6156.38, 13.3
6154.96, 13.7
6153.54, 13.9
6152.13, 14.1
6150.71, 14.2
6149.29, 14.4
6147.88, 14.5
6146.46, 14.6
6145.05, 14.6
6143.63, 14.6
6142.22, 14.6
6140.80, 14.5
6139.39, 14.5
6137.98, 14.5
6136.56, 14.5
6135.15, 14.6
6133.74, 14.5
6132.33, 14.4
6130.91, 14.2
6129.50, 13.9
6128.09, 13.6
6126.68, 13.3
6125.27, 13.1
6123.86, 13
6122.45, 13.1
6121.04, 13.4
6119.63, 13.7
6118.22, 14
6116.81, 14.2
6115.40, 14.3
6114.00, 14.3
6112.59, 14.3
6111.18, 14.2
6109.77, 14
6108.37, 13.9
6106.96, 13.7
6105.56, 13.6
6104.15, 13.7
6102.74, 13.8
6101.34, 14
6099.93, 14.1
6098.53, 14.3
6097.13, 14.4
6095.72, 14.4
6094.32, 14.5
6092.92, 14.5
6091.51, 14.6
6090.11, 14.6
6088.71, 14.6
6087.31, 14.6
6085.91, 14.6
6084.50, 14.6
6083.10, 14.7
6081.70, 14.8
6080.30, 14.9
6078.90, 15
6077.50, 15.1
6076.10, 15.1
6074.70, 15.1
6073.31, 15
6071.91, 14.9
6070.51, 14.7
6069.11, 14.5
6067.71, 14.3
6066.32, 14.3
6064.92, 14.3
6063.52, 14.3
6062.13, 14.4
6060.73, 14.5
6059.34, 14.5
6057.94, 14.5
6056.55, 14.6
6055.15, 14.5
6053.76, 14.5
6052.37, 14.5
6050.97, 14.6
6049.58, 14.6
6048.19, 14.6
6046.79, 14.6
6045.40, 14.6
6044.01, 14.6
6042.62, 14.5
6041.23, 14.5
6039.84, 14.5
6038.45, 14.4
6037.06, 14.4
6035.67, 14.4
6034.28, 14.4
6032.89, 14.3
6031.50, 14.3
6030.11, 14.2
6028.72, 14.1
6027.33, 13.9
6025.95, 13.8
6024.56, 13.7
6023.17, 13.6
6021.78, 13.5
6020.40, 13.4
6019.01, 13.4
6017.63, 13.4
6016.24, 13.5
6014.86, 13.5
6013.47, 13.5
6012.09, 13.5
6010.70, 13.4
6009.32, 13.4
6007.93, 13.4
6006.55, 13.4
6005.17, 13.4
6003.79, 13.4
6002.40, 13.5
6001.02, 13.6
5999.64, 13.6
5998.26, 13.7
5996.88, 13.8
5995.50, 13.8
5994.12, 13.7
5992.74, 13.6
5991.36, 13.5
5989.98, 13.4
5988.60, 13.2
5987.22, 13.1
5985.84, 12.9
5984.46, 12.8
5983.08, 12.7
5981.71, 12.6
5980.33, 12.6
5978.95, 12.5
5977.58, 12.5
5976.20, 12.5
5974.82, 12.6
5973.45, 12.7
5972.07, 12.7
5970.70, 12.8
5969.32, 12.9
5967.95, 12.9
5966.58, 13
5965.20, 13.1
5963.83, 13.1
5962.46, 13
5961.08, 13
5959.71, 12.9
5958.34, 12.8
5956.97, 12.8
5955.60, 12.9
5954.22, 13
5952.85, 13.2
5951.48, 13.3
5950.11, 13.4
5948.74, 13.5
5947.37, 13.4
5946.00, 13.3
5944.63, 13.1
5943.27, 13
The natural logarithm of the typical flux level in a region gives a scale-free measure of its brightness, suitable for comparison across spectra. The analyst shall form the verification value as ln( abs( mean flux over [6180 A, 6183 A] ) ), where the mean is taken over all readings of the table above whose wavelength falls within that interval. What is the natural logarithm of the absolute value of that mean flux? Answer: 2.64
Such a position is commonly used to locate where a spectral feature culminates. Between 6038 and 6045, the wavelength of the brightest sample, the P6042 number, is 6044.01 A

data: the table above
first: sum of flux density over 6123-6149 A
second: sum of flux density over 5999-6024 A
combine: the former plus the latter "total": 498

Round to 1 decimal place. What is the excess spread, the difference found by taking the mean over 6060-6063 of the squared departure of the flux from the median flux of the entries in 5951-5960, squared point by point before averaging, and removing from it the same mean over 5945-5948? 2.2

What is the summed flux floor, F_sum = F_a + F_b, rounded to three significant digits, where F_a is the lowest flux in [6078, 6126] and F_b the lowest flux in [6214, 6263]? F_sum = 24.0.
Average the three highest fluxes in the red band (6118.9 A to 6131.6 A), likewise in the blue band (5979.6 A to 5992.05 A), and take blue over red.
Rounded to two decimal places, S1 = 0.96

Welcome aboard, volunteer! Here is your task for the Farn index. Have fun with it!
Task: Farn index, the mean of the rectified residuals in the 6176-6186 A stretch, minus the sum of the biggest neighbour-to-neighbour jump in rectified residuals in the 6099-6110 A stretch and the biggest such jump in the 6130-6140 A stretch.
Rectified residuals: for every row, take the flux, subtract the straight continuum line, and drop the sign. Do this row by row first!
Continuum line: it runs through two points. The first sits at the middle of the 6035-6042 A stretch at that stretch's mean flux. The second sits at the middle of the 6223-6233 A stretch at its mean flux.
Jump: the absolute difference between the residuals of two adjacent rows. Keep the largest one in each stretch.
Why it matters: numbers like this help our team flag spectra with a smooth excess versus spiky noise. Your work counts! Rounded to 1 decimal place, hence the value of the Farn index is 1.2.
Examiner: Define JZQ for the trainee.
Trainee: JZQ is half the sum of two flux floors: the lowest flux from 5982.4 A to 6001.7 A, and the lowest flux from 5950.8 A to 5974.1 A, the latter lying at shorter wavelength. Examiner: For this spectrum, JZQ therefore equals 12.7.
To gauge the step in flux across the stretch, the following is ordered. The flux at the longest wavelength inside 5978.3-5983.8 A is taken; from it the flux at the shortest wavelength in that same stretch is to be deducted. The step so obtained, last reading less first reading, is 0.200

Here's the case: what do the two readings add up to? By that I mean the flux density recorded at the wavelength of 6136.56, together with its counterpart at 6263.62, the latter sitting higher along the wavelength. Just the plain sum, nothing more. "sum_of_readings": 26.5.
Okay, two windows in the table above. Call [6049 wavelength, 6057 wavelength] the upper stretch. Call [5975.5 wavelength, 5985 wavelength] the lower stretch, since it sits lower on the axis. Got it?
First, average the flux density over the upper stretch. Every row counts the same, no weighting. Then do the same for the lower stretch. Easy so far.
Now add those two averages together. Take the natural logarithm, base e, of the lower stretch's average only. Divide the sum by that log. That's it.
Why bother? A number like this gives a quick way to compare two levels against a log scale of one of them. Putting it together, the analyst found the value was 10.7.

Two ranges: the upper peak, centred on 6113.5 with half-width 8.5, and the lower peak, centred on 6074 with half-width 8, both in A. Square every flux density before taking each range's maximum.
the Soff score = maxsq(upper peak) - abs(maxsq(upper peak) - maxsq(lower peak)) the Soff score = 181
